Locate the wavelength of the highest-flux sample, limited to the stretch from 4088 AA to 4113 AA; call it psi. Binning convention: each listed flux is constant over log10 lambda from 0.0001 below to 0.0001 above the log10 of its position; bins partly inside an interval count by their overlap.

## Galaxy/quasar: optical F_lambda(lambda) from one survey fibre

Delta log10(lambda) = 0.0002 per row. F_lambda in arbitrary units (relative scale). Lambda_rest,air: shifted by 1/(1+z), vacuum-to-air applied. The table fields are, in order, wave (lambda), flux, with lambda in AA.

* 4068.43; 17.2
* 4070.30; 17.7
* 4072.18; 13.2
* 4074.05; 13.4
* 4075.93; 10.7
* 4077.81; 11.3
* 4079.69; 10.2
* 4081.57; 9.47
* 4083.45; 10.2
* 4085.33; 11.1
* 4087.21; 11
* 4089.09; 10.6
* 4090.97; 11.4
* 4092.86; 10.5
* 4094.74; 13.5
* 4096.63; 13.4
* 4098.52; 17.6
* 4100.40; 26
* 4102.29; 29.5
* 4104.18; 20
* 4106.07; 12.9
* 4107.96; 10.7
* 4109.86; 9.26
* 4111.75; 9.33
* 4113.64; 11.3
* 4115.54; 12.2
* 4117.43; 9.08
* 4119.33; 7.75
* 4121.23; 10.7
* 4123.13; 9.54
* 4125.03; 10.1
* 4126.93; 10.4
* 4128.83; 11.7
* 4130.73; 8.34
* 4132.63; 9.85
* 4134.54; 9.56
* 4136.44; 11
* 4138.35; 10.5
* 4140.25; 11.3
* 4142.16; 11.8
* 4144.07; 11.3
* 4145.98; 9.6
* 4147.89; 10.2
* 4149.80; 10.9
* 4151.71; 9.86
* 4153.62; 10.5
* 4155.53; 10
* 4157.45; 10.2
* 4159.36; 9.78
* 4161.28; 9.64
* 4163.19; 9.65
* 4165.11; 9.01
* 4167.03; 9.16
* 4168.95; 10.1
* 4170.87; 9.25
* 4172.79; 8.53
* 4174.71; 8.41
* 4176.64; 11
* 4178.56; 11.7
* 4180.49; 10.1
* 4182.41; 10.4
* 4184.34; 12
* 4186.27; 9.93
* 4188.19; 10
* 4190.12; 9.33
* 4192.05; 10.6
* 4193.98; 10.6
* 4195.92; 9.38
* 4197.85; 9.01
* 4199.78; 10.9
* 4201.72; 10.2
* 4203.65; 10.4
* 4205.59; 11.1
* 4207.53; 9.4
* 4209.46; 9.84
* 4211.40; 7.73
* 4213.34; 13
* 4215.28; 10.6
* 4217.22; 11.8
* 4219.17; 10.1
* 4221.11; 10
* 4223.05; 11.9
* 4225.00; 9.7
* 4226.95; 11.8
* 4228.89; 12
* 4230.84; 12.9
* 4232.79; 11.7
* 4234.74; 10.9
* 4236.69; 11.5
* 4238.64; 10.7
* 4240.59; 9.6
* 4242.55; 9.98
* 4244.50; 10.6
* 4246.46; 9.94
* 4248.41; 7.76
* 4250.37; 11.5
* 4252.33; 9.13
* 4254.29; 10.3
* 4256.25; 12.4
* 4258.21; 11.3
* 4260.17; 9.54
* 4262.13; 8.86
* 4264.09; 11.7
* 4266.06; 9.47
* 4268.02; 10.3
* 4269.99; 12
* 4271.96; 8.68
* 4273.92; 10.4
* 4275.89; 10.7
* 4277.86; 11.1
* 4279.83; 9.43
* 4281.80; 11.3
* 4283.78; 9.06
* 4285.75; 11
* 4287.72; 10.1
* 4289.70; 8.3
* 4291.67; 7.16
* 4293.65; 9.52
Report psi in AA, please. 4102.29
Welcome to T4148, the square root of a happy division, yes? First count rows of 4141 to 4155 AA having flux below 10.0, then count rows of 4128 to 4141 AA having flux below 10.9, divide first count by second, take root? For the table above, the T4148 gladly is 0.71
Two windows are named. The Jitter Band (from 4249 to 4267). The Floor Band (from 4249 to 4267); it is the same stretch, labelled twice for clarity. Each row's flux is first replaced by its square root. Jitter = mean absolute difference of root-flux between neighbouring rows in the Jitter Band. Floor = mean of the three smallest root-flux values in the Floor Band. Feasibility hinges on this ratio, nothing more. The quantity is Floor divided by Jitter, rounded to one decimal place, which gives 11.0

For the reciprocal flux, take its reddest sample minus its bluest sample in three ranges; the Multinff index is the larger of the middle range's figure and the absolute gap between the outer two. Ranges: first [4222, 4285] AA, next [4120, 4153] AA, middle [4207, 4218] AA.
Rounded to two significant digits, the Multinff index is 0.018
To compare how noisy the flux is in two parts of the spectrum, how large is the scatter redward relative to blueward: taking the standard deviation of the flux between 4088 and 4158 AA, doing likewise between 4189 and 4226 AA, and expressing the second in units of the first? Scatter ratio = 0.3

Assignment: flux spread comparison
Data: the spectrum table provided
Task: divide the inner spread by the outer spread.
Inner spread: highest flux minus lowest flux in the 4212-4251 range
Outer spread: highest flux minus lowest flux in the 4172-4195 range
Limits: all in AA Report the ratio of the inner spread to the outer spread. 1.5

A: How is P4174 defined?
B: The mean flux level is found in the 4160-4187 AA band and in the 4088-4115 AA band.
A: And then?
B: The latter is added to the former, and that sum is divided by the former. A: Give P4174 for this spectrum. 2.48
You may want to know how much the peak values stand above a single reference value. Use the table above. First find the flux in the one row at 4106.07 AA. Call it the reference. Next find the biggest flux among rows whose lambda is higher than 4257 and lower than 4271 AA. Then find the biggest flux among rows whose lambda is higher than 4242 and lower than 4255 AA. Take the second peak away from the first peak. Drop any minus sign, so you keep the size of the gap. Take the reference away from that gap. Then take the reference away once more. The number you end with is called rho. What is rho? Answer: -25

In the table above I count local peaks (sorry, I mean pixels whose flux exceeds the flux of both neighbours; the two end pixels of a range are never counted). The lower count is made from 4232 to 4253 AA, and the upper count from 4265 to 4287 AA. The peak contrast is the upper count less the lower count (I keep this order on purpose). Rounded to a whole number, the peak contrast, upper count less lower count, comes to 0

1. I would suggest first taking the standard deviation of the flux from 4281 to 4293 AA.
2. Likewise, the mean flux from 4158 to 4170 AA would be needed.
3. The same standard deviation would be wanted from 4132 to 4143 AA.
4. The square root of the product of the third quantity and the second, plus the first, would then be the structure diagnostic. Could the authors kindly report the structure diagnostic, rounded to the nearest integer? 4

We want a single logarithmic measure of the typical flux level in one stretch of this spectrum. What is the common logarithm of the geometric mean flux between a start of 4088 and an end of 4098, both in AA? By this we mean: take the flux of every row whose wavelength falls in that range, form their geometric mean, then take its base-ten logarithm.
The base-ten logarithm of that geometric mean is 1.07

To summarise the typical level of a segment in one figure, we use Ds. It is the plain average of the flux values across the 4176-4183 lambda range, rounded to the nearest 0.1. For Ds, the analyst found 10.8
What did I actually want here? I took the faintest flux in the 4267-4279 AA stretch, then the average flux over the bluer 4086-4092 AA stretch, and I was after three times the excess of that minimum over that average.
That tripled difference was -7.0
